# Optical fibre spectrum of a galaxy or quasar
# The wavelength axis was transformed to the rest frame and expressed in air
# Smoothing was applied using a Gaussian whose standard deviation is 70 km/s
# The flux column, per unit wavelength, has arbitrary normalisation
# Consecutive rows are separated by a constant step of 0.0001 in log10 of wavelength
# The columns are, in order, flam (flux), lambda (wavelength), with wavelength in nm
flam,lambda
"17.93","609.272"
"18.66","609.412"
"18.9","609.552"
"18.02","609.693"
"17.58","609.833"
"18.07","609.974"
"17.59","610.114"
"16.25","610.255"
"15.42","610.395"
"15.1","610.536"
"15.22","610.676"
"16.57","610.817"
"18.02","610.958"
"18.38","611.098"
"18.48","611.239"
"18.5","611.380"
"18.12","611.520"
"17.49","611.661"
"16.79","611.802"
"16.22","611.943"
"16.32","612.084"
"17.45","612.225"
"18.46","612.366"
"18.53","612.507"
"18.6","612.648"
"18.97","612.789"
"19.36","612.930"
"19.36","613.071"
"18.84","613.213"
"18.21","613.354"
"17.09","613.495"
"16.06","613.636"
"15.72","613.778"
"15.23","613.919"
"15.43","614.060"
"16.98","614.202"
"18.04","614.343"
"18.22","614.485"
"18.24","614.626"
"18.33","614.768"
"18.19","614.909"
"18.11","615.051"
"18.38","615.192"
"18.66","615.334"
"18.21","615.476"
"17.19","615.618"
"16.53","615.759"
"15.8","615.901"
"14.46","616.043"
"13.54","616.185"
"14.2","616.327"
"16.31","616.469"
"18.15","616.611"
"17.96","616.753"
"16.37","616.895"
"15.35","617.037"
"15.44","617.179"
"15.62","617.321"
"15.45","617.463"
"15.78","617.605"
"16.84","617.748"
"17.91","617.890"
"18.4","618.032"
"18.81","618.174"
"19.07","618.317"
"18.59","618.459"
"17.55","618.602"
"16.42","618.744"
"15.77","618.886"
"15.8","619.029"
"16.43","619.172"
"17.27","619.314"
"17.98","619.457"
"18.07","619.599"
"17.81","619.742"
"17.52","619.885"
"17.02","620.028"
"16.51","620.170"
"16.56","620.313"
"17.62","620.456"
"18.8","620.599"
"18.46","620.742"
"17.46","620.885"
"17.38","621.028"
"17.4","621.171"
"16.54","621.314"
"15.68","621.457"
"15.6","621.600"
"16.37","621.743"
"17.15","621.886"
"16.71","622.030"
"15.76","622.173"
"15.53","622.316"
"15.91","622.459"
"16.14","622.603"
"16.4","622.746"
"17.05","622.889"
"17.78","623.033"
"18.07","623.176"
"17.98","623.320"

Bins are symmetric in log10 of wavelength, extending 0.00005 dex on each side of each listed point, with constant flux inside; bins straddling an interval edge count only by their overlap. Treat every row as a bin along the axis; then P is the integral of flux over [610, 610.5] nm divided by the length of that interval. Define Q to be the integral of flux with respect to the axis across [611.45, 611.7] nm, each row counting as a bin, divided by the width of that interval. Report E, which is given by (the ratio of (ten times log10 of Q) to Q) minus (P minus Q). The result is 2.1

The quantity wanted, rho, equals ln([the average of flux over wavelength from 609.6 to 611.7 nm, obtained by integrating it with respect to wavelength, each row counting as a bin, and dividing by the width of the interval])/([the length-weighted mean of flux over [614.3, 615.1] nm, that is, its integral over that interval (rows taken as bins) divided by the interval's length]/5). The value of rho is 0.78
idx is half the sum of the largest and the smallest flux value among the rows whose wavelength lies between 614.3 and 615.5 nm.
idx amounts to 18.35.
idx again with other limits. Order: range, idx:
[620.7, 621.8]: 17.03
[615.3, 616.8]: 16.10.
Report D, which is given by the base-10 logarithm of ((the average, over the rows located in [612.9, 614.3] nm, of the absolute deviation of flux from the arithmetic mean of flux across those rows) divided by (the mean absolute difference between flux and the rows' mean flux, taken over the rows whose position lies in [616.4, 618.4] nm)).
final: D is 0.1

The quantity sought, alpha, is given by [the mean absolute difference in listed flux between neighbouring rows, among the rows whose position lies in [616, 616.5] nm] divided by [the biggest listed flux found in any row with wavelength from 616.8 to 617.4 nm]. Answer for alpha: 0.075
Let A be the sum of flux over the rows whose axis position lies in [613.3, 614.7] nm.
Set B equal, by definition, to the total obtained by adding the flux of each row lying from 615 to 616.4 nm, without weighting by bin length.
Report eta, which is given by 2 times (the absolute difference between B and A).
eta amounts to 8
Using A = 169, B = 165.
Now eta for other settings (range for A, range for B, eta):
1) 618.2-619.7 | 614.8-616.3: 8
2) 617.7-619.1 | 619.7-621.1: 0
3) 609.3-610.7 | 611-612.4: 11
